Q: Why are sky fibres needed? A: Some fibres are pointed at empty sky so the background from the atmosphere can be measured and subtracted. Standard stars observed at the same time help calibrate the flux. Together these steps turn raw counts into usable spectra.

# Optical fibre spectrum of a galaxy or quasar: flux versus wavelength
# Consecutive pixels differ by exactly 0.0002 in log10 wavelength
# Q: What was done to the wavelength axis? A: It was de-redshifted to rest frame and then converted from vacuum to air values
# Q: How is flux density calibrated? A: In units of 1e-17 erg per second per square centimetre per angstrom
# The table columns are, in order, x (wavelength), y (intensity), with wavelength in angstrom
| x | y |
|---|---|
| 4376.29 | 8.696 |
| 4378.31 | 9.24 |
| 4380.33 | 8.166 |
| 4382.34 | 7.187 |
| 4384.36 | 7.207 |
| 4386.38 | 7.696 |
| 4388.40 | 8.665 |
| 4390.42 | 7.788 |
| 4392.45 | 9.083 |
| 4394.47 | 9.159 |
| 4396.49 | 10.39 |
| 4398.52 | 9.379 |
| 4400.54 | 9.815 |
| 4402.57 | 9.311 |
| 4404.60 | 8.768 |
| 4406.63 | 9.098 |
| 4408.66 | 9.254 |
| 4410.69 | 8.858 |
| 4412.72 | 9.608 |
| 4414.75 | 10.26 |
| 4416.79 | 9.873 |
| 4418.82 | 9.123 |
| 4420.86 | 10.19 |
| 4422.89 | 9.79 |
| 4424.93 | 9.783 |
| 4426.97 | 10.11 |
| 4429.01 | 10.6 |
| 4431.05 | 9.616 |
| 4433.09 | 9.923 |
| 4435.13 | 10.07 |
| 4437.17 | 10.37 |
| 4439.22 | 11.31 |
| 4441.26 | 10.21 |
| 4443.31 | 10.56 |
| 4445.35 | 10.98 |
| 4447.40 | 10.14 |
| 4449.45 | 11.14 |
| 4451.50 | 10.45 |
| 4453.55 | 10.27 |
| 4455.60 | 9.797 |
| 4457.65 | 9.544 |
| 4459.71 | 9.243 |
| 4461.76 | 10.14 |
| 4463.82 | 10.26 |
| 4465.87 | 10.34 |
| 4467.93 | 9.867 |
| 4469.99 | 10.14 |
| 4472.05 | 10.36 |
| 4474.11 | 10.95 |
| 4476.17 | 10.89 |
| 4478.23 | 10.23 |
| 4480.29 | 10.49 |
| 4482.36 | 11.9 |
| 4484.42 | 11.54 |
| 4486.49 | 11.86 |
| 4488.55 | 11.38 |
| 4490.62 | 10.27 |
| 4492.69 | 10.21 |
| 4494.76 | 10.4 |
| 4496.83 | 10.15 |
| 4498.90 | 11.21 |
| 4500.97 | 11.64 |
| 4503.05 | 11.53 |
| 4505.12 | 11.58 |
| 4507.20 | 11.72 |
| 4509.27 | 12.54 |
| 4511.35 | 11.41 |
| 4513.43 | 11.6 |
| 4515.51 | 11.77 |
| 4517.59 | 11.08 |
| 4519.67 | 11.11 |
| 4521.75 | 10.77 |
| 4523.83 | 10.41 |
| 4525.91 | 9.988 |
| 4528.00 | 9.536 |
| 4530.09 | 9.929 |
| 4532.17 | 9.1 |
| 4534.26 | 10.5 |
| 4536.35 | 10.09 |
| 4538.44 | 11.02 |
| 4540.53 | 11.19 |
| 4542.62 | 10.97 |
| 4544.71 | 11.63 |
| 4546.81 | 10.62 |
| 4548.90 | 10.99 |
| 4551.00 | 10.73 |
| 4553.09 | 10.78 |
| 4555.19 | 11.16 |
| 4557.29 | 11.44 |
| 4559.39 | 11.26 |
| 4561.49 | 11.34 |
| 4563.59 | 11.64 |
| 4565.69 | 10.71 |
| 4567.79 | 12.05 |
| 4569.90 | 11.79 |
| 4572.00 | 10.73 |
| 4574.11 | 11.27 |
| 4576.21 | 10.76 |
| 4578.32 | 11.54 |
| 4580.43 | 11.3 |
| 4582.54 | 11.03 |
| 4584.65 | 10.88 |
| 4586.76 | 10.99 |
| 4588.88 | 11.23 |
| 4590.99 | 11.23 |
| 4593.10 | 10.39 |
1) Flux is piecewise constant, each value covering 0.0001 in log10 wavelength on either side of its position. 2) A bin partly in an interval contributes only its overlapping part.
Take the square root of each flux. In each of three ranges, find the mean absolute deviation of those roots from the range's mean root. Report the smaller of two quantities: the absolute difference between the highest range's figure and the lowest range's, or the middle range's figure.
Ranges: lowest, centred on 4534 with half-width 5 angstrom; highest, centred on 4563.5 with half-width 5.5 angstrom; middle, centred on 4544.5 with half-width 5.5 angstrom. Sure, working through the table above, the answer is 0.027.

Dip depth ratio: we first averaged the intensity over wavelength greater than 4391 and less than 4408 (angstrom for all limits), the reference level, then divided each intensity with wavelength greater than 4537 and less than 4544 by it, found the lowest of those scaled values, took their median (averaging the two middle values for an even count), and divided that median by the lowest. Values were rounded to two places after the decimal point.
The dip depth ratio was 1.00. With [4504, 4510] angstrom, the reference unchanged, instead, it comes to 1.01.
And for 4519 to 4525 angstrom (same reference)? 1.03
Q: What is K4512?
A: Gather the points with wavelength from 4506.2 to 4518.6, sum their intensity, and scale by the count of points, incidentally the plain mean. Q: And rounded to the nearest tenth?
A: 11.7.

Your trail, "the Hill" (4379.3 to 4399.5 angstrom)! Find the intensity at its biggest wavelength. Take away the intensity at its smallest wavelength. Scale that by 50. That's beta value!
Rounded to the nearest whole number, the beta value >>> 61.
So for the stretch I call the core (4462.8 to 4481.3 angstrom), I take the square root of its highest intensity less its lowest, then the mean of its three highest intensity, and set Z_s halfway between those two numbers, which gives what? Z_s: 5.91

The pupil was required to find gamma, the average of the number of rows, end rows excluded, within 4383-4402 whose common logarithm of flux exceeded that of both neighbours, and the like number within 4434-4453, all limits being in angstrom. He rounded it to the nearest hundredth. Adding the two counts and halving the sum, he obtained 2.50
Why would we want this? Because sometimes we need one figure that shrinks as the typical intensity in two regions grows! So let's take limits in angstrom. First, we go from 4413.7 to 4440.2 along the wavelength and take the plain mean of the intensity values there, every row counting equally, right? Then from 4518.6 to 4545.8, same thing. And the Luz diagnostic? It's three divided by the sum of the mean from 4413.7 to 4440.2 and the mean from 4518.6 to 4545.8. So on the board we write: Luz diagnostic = 0.146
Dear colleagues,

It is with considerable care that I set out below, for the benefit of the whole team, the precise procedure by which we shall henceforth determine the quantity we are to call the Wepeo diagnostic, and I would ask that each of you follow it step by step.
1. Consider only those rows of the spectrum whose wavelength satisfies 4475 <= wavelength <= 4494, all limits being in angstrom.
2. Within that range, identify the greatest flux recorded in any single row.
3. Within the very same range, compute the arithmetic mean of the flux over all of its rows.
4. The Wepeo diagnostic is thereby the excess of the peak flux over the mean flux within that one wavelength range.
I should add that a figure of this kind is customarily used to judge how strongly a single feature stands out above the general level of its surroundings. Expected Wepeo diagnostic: 0.93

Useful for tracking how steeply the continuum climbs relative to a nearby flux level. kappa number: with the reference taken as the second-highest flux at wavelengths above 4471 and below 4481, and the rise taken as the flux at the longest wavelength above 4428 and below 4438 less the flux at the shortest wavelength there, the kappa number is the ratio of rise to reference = -0.02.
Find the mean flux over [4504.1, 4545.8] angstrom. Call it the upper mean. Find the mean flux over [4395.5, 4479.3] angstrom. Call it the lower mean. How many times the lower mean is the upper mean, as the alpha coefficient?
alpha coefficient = 1.09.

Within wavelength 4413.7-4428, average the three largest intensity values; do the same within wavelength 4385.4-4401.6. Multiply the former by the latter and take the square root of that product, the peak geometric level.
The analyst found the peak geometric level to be 10.0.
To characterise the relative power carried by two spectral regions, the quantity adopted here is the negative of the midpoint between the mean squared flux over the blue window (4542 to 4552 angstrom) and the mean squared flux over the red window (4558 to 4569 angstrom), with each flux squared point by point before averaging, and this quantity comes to -126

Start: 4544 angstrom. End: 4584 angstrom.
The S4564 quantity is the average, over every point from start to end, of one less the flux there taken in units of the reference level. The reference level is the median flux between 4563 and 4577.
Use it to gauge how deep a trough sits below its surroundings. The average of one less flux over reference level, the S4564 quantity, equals 0.01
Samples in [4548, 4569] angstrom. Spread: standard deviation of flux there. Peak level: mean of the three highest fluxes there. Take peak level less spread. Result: 11.3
